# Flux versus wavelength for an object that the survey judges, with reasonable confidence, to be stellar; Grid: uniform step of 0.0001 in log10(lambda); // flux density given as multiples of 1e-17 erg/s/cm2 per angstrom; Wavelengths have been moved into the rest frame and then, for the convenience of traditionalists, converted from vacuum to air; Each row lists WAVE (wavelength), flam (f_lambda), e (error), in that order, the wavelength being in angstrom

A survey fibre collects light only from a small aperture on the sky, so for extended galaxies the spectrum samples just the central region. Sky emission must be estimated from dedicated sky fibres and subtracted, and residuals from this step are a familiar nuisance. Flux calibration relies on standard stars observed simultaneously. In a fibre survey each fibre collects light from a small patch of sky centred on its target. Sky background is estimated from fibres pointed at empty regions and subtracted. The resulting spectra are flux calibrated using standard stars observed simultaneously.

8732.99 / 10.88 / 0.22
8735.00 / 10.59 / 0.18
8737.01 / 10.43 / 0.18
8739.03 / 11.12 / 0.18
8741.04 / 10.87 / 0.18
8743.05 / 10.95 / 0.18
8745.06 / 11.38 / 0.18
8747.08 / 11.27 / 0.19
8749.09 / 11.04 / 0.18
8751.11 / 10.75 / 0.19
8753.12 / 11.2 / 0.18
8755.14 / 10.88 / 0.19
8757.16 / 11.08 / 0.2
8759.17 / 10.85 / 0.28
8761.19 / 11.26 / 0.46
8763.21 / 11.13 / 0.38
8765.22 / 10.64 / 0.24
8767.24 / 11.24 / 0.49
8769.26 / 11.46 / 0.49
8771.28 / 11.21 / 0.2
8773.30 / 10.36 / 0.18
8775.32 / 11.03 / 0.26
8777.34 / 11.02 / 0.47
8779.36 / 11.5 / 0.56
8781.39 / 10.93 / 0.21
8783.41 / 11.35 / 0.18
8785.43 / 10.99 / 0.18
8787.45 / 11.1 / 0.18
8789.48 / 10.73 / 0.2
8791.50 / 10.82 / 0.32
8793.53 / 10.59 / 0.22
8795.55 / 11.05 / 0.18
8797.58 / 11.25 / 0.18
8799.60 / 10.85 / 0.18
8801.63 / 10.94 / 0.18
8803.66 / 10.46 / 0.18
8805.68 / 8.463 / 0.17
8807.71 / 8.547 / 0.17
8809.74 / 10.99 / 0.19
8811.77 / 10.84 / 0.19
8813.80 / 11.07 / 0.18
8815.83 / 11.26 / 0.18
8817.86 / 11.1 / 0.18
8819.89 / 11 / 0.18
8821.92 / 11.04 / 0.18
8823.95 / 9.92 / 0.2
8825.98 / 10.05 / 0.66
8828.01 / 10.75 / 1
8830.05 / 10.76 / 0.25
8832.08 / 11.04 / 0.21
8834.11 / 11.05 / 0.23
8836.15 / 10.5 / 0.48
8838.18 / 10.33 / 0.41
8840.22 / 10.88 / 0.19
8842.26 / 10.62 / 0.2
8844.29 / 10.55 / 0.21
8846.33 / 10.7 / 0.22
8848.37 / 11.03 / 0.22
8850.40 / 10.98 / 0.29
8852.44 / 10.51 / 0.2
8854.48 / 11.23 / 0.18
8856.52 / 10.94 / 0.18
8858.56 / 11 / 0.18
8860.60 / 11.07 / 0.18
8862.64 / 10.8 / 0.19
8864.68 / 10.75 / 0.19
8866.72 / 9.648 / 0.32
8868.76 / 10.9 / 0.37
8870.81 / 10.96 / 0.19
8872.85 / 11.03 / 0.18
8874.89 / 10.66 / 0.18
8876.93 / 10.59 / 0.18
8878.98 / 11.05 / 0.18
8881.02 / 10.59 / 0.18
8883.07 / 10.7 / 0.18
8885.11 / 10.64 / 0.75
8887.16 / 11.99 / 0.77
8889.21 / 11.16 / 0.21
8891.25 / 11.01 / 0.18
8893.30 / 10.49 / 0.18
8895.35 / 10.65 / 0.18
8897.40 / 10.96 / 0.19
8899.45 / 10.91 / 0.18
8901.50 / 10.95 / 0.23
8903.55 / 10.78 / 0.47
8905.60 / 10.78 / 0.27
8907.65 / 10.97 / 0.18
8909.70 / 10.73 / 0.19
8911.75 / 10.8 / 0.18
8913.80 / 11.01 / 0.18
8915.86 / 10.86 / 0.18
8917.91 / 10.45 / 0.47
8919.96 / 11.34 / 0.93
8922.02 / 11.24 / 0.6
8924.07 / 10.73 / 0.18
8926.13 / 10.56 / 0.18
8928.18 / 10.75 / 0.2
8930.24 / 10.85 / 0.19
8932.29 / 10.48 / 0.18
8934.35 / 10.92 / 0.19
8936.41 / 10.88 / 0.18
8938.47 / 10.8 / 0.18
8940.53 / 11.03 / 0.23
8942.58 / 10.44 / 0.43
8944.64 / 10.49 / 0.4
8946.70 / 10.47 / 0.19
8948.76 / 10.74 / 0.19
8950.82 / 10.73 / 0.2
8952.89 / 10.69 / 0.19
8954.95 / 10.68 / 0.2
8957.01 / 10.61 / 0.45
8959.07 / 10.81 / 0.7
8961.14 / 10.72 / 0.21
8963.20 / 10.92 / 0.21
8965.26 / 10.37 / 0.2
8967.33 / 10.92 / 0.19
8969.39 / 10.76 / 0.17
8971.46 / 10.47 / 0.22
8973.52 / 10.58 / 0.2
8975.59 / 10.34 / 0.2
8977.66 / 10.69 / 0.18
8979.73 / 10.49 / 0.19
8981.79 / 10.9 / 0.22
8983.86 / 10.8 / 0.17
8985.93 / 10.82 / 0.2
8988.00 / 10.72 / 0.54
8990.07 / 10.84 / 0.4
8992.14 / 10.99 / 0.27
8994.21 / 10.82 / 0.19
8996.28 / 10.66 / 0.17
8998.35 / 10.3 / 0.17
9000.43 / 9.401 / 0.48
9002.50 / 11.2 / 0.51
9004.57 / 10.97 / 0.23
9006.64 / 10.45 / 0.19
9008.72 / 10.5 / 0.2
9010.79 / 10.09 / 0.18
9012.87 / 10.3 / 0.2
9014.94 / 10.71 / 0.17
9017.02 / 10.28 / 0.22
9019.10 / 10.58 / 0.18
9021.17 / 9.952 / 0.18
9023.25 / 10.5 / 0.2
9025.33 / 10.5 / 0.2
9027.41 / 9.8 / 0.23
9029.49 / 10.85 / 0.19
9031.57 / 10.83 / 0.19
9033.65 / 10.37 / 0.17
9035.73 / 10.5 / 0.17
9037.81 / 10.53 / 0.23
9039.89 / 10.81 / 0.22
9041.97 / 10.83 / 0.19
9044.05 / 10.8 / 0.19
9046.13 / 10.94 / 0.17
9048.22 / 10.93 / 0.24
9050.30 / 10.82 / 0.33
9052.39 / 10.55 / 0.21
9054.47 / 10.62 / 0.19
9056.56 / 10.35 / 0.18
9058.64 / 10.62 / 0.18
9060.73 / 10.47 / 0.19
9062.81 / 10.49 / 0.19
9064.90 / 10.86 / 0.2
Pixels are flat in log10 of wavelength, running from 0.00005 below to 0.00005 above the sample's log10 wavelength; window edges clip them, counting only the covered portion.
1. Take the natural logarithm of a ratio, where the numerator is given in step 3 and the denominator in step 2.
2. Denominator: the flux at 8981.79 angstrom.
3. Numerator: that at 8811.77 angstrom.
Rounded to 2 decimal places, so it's -0.01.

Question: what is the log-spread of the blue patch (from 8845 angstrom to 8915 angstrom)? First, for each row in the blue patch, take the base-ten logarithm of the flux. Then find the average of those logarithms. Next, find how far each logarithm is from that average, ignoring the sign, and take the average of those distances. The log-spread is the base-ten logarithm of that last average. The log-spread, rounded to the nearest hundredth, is -2.05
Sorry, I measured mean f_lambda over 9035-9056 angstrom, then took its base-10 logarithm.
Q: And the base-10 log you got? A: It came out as 1.03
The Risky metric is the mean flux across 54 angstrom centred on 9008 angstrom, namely 10.5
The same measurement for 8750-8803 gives 11.0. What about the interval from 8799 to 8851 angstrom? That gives 10.6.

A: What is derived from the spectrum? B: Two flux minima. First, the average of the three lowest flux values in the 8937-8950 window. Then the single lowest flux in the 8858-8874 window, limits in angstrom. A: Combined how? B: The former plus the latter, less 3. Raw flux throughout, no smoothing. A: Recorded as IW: 17.1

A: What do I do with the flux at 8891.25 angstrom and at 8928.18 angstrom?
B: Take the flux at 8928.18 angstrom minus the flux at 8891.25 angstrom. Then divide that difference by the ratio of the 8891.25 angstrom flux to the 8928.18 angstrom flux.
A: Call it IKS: -0.25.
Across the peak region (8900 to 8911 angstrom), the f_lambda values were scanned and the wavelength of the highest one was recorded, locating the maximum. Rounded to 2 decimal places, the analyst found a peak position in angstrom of 8907.65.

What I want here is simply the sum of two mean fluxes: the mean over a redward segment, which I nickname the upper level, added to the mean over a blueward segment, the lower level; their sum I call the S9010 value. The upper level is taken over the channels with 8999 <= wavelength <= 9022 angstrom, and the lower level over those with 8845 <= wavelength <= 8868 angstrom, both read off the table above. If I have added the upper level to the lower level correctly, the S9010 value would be 21.19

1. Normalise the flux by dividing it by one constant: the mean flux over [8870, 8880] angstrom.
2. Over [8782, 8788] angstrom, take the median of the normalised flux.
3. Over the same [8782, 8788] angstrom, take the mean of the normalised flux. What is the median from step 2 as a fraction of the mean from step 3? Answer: 1.00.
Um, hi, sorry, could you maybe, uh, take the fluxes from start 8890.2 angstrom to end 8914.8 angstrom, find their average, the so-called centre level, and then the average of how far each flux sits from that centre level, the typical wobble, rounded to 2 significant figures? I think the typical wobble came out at 0.13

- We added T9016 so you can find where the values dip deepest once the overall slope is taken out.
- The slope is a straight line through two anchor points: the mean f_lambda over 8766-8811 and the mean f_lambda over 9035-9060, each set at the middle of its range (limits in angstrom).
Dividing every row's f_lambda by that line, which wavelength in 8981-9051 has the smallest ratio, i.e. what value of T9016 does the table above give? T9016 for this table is 9000.43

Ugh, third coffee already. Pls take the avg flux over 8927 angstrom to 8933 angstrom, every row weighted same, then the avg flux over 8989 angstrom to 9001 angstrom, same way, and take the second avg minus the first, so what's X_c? -0.2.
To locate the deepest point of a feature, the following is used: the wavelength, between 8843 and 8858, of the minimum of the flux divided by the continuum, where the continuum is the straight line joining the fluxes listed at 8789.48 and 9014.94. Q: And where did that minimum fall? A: 8852.44 angstrom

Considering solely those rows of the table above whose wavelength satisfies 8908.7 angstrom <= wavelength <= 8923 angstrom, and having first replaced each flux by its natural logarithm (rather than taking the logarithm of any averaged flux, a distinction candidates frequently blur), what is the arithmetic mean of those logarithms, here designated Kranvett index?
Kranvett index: 2.39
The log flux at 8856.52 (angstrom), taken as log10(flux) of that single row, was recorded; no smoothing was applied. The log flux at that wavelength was 1.04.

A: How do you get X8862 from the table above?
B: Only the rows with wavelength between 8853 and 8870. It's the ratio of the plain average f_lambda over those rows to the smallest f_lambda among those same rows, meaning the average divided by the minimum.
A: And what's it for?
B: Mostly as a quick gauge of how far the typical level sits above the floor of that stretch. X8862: 1.12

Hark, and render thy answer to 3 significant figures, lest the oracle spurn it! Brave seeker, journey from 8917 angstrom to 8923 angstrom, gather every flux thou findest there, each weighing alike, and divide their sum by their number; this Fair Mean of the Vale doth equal 11.0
